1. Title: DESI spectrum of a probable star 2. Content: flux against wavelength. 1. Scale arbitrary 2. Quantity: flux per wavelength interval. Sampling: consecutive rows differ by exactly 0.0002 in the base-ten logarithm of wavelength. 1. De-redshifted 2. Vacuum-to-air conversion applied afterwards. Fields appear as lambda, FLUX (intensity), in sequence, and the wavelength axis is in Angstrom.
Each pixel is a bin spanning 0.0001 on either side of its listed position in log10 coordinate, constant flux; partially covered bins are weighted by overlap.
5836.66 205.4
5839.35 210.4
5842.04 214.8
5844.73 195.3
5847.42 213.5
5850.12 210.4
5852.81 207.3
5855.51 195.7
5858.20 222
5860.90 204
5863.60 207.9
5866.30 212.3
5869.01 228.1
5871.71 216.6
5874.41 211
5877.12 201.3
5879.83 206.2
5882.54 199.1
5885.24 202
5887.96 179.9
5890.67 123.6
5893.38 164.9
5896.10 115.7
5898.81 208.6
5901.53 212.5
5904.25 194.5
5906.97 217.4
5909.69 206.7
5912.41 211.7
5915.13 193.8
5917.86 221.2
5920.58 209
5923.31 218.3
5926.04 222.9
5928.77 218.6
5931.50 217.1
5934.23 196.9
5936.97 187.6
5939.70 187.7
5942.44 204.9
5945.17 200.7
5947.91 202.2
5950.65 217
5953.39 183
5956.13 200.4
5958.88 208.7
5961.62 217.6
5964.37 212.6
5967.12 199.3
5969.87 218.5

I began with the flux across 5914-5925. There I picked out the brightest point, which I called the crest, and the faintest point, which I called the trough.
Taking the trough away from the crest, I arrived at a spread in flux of 27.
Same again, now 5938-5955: 34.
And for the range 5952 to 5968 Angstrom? 35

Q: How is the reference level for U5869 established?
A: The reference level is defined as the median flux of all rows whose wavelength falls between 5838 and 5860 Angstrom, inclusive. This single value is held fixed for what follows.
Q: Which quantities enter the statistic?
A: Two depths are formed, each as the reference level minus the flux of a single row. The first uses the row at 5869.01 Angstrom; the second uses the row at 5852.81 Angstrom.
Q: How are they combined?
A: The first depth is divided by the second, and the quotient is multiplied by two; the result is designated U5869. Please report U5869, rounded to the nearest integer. -11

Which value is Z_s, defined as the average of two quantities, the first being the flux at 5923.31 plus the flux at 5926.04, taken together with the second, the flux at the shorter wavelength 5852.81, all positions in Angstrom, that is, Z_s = 324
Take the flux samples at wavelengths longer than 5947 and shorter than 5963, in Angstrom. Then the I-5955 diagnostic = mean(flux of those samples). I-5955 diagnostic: 205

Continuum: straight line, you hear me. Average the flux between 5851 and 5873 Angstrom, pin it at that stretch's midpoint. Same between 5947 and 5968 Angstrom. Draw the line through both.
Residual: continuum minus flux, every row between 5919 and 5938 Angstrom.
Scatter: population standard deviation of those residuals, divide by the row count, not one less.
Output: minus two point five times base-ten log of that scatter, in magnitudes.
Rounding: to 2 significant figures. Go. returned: -2.7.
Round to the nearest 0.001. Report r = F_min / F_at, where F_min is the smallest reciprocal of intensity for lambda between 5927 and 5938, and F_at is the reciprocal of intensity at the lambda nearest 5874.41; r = 0.965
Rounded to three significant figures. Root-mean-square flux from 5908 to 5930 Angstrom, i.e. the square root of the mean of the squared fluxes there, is 213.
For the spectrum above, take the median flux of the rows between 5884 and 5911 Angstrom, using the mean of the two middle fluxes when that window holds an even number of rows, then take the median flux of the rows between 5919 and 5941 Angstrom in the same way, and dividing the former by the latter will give 0.93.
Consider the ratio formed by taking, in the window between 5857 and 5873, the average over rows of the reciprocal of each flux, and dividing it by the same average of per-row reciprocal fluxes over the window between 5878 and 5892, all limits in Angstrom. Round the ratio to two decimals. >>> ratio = 0.82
